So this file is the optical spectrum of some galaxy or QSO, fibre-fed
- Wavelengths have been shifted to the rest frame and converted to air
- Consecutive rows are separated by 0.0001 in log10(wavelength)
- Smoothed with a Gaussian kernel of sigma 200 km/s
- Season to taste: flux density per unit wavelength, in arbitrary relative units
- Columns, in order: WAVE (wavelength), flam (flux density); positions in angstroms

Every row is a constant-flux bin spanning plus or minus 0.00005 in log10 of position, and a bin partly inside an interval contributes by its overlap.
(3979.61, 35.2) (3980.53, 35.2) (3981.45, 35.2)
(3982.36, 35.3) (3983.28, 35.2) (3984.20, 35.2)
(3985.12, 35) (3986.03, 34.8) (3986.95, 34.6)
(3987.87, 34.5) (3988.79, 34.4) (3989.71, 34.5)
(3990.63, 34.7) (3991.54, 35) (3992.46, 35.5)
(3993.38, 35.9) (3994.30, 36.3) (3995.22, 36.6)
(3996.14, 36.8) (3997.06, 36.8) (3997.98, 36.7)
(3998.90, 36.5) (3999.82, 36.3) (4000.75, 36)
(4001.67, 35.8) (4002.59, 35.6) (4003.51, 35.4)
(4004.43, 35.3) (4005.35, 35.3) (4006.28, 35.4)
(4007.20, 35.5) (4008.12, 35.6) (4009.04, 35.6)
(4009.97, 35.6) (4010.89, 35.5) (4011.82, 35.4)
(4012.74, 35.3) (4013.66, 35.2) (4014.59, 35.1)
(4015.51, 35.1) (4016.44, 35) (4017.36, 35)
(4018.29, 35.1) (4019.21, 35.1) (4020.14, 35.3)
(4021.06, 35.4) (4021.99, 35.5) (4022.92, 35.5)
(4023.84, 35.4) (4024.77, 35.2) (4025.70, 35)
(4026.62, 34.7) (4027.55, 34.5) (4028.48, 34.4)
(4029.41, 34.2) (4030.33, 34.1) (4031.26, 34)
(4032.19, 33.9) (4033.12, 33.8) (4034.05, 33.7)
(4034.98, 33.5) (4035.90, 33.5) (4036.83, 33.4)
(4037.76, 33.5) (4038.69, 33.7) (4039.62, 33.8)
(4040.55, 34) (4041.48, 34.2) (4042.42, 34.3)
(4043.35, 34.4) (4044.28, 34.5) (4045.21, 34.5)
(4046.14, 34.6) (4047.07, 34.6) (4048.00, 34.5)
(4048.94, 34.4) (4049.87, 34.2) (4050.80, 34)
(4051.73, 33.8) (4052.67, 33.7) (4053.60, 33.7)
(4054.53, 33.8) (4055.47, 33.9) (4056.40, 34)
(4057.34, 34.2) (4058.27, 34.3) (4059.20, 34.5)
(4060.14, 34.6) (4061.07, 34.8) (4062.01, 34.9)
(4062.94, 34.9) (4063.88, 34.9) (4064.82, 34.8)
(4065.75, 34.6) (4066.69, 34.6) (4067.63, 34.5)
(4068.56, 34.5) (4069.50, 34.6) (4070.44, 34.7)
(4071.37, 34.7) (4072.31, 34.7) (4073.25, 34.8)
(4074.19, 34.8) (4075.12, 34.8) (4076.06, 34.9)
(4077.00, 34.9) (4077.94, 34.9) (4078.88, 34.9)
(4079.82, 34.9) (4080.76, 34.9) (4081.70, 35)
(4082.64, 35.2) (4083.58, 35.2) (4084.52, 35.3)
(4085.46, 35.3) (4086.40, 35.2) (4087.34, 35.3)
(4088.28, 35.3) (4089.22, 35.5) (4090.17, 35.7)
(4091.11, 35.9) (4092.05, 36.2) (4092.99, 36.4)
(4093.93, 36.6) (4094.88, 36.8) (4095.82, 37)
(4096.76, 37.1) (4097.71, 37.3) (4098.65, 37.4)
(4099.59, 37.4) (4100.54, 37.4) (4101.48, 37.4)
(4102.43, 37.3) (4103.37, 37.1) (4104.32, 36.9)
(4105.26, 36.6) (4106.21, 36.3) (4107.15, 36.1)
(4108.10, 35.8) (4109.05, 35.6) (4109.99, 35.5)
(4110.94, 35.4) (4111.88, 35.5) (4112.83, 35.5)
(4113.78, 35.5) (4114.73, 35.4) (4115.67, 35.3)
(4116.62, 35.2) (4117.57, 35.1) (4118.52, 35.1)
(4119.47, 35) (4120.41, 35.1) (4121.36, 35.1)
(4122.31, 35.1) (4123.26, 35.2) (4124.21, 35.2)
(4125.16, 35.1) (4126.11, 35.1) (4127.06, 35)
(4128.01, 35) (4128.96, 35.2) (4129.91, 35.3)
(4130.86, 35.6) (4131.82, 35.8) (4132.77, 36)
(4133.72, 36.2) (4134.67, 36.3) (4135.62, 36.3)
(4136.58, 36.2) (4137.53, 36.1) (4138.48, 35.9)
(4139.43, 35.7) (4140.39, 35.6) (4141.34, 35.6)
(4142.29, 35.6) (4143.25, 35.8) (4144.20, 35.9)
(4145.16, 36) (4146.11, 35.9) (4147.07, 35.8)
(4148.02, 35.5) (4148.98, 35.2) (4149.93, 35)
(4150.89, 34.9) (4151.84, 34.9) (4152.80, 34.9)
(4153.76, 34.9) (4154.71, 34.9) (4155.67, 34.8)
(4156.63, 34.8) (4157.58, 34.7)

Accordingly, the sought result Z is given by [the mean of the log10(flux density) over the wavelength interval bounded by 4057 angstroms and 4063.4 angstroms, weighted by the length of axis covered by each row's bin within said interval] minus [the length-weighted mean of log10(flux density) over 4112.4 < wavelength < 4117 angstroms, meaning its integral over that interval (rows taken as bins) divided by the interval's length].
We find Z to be -0.007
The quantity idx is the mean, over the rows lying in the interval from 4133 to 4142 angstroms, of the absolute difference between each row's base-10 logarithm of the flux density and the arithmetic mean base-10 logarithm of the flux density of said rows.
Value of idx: 0.0031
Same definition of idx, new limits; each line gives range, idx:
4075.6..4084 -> 0.0013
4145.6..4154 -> 0.0042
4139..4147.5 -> 0.0015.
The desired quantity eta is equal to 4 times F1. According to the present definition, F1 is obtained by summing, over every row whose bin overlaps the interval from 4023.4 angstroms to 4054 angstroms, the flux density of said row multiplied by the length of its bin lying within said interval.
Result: 4182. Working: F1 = 1046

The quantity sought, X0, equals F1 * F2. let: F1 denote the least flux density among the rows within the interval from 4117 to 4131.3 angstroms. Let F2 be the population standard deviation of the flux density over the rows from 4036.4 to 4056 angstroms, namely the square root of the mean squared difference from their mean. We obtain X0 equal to 13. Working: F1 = 35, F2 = 0.37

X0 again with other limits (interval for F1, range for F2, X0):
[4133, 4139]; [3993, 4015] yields 19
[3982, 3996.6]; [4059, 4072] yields 5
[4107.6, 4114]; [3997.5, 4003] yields 14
